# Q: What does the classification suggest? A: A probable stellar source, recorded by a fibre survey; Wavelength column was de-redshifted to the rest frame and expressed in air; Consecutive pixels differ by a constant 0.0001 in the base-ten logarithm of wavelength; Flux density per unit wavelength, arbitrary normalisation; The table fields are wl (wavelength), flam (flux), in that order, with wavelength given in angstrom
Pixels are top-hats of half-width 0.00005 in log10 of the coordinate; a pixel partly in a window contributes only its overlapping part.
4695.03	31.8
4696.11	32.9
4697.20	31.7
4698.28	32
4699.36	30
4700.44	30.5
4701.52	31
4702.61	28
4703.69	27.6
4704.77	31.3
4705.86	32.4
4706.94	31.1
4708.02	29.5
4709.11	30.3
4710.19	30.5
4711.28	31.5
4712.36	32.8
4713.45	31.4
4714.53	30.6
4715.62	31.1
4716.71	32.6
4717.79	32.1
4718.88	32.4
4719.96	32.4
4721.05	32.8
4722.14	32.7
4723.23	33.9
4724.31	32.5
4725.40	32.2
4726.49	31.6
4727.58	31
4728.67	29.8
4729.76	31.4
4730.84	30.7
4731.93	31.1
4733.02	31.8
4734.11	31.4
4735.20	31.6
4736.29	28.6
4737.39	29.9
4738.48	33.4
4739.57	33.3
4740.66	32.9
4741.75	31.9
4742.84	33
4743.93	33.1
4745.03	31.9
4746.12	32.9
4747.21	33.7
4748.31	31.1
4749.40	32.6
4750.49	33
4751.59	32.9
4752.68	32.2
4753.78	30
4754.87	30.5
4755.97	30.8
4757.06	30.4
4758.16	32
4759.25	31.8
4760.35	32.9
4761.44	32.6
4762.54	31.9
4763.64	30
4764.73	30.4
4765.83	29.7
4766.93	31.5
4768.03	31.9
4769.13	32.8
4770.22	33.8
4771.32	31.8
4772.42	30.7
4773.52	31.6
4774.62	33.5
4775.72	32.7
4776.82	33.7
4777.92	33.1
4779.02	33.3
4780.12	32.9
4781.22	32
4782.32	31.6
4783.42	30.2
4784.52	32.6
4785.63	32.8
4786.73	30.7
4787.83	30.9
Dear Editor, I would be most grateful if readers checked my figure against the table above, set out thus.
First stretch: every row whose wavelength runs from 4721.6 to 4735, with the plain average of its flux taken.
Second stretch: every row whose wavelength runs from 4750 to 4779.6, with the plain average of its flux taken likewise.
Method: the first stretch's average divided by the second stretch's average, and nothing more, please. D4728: 0.99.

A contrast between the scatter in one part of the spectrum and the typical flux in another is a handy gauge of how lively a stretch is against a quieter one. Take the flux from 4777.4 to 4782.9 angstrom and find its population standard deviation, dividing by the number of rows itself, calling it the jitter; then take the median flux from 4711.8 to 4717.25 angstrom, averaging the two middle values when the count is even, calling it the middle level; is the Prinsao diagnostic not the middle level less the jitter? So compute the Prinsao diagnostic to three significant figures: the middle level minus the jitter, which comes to 30.7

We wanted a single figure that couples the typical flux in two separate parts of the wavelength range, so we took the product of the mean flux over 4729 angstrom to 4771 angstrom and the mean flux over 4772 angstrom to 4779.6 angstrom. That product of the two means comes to 1038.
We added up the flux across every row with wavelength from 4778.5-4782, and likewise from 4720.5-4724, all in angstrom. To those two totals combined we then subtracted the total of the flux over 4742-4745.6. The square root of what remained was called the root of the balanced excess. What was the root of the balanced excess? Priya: 10.0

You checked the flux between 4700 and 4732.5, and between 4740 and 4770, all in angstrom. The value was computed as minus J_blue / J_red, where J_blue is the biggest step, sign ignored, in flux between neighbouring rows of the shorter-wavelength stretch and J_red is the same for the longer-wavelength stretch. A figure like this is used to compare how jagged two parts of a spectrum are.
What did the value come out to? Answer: -1.4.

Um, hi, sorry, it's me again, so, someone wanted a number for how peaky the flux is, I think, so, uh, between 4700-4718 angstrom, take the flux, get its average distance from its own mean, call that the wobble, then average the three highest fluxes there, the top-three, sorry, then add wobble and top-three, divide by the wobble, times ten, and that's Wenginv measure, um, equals 322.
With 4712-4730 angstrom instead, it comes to 424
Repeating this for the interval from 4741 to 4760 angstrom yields 387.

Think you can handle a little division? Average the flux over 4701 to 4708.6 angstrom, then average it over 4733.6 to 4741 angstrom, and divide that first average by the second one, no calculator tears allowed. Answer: 0.95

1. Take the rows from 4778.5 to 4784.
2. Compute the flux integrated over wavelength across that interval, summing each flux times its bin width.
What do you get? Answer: 176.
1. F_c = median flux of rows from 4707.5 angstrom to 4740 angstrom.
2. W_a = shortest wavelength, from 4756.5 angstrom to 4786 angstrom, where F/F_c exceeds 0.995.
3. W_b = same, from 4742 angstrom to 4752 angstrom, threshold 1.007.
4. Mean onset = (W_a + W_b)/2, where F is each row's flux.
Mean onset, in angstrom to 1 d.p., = 4750.5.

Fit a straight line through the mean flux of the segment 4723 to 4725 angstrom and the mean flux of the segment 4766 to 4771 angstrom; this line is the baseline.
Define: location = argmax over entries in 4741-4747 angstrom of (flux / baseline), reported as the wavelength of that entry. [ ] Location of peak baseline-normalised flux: 4743.93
